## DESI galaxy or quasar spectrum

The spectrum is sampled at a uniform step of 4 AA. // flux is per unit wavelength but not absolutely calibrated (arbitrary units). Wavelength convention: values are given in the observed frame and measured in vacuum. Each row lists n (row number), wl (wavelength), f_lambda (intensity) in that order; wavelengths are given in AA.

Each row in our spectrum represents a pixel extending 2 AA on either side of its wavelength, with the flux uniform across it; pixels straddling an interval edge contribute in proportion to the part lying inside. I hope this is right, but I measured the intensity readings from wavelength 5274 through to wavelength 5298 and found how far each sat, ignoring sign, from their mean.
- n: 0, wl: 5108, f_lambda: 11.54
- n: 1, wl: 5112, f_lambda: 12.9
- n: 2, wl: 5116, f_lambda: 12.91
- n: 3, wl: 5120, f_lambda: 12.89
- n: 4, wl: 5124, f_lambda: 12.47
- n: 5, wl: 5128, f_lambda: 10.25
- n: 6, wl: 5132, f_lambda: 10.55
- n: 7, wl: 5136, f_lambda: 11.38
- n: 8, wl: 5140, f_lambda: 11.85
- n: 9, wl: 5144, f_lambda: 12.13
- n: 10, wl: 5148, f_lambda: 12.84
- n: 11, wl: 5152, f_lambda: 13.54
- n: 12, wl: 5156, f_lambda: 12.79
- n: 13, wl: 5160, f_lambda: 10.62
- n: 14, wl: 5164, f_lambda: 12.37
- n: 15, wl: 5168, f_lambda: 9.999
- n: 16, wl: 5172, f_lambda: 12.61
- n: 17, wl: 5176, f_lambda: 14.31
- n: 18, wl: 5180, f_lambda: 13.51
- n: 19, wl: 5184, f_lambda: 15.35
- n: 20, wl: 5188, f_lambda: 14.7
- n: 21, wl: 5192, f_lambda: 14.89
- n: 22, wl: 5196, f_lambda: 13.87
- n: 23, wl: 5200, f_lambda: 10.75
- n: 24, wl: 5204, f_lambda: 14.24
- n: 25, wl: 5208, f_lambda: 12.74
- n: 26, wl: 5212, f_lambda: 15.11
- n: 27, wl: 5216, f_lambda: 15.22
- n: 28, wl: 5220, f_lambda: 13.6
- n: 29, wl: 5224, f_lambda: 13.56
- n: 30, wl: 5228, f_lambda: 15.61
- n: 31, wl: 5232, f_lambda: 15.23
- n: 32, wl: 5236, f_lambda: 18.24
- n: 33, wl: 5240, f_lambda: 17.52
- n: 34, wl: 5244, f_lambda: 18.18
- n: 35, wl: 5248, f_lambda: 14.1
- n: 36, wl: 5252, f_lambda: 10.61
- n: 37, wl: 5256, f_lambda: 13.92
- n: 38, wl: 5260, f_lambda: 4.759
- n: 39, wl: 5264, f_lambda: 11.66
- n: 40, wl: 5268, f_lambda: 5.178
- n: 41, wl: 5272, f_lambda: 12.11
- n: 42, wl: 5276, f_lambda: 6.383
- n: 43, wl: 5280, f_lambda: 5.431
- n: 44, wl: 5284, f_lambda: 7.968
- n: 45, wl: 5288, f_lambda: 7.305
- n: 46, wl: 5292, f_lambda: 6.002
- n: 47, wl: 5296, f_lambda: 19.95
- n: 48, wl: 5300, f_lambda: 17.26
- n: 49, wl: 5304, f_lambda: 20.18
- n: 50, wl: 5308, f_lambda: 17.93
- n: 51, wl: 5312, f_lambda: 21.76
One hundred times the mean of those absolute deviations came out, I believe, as 370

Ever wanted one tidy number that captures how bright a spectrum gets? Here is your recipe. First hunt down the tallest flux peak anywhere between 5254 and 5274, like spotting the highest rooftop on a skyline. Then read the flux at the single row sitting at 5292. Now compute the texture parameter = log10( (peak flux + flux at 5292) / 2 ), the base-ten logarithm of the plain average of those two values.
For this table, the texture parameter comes 1.00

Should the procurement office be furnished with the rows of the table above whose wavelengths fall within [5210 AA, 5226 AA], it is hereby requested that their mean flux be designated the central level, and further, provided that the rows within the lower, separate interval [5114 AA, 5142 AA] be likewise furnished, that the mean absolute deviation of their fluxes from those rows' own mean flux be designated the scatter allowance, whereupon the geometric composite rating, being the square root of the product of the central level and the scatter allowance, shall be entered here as 3.6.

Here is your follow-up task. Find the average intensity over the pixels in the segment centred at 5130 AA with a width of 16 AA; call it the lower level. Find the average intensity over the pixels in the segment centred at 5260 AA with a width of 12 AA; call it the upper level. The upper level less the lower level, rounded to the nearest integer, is -1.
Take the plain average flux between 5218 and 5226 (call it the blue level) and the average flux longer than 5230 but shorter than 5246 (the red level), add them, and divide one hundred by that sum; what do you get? 3.2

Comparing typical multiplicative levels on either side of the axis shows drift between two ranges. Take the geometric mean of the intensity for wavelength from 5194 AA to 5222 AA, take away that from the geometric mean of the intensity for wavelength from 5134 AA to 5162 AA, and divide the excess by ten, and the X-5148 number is -0.14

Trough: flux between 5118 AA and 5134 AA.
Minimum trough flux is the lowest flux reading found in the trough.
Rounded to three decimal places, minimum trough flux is 10.250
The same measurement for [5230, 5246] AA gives 15.230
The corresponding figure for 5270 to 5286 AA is 5.431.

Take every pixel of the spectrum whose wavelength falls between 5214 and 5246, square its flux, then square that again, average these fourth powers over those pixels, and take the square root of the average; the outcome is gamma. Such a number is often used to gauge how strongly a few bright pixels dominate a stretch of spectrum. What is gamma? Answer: 262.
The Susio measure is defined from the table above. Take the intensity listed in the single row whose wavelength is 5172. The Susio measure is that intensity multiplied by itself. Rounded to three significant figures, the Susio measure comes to 159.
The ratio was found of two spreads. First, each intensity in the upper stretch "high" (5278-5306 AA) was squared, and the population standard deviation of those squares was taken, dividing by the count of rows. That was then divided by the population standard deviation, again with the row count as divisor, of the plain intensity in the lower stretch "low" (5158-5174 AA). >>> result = 146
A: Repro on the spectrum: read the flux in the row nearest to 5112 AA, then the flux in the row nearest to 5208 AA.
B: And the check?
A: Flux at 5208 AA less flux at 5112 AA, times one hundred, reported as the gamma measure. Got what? -16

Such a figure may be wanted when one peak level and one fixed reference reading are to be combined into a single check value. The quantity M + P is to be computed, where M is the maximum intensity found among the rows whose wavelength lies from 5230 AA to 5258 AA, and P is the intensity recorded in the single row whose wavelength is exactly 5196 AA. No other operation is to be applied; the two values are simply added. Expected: 32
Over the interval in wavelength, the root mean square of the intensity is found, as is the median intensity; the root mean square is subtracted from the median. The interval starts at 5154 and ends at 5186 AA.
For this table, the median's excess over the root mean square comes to -0.10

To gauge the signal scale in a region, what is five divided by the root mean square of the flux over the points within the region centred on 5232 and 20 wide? 0.31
